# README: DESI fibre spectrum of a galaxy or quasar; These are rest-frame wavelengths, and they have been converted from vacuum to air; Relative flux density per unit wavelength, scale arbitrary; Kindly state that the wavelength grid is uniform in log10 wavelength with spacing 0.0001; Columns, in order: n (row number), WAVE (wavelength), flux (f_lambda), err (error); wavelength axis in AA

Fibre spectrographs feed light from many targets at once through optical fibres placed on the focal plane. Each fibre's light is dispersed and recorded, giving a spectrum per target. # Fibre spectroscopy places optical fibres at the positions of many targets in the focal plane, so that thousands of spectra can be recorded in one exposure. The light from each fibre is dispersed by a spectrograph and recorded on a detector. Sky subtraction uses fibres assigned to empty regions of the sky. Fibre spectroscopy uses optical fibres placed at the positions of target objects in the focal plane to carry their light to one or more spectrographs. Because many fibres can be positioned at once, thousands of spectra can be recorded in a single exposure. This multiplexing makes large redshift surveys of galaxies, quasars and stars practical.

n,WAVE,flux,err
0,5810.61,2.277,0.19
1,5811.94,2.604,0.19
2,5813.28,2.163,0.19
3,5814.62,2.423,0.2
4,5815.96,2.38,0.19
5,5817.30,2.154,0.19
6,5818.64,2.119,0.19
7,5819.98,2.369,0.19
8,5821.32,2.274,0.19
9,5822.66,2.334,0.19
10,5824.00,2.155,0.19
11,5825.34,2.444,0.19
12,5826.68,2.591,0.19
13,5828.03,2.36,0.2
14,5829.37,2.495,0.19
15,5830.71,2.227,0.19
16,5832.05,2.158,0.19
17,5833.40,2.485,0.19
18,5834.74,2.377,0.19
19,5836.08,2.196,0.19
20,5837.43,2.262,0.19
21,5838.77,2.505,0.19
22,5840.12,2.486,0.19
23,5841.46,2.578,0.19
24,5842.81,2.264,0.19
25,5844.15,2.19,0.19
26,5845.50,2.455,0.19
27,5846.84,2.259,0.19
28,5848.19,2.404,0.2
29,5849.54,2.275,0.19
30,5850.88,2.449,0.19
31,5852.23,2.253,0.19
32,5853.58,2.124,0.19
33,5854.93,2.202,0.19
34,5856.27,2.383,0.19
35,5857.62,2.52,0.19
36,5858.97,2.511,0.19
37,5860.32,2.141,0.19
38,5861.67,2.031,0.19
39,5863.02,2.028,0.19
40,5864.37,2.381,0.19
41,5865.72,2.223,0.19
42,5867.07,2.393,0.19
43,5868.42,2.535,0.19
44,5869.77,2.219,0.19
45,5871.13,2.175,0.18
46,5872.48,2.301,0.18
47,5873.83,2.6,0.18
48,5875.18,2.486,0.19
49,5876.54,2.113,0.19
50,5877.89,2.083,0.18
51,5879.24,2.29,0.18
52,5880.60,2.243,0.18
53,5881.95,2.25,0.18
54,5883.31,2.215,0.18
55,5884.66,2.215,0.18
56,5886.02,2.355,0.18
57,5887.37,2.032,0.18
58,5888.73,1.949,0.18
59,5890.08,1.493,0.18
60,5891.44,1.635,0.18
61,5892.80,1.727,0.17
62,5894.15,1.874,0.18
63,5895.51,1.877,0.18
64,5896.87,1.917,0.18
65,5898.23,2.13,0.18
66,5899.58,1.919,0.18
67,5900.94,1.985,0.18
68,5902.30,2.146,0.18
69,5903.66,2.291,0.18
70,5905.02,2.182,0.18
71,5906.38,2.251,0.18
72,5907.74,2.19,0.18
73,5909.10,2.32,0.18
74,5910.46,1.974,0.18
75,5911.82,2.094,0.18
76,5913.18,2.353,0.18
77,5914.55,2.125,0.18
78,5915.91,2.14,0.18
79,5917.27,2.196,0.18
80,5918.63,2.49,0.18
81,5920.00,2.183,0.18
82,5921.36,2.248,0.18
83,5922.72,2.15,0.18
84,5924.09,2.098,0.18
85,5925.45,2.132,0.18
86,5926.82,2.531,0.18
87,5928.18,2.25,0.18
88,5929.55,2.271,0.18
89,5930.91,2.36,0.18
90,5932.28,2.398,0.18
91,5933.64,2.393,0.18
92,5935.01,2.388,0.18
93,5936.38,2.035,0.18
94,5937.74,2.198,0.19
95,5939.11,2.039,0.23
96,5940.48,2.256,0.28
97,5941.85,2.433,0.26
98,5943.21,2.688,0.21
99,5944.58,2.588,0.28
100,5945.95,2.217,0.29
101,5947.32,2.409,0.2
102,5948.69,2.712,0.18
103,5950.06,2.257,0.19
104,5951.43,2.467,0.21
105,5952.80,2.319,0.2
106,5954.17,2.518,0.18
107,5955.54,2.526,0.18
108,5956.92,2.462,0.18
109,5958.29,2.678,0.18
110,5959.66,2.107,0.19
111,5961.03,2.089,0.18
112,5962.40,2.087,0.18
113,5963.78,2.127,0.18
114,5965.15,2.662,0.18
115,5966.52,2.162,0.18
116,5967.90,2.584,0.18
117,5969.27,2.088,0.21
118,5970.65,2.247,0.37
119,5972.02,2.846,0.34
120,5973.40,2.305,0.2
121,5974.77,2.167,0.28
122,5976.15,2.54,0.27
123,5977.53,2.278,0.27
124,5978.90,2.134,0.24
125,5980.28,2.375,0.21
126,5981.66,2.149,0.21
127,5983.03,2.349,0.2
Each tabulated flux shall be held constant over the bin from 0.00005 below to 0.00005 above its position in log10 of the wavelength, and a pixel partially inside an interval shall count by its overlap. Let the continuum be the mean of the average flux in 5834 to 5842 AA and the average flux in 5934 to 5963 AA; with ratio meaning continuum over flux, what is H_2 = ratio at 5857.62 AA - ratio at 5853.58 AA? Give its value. -0.18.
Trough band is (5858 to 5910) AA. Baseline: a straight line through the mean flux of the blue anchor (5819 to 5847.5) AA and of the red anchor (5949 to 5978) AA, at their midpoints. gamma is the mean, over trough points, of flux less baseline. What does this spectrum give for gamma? -0.21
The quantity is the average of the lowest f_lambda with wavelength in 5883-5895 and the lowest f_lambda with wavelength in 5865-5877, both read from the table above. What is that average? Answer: 1.80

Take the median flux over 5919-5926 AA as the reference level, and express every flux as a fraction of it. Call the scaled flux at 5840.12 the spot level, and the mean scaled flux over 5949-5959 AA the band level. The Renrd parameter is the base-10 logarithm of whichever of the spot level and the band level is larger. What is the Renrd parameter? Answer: 0.063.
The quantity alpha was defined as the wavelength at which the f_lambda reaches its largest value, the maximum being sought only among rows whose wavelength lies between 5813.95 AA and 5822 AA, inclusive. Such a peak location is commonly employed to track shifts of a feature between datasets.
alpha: 5814.62 AA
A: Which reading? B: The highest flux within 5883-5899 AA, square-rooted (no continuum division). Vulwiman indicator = 1.53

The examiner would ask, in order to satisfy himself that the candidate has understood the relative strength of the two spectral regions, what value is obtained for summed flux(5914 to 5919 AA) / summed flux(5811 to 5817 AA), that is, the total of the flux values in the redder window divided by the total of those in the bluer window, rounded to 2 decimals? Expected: 0.94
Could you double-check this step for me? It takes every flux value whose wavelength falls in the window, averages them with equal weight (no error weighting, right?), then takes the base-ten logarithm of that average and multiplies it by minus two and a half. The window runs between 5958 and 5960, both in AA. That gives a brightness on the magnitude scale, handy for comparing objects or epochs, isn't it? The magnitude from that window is -0.95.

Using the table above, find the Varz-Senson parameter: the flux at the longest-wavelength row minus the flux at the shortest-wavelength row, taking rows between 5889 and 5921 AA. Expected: 0.69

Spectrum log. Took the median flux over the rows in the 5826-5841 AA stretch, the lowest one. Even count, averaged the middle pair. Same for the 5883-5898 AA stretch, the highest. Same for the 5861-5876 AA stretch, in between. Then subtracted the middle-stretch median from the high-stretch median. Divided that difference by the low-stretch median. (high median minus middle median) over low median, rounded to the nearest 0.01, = -0.16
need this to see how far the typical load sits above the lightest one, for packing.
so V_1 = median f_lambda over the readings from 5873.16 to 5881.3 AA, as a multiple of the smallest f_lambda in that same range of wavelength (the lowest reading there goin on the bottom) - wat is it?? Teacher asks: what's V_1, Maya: 1.09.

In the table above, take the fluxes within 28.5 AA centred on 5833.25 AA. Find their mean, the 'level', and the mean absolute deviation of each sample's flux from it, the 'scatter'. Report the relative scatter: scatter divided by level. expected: 0.050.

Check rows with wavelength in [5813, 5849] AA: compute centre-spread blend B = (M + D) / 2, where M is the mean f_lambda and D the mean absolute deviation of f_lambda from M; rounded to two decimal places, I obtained 1.23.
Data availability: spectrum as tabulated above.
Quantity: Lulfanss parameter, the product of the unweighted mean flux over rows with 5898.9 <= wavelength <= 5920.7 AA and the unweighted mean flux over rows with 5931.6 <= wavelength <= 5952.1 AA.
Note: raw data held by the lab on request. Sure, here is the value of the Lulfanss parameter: 5.15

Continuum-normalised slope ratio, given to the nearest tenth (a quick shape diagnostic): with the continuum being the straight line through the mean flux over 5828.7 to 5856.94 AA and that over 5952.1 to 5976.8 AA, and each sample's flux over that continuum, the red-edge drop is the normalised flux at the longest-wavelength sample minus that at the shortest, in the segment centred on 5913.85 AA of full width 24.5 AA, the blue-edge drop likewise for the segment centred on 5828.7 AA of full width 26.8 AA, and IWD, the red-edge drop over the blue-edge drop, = -0.1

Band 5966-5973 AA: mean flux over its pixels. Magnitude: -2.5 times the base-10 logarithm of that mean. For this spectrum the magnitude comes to -0.944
